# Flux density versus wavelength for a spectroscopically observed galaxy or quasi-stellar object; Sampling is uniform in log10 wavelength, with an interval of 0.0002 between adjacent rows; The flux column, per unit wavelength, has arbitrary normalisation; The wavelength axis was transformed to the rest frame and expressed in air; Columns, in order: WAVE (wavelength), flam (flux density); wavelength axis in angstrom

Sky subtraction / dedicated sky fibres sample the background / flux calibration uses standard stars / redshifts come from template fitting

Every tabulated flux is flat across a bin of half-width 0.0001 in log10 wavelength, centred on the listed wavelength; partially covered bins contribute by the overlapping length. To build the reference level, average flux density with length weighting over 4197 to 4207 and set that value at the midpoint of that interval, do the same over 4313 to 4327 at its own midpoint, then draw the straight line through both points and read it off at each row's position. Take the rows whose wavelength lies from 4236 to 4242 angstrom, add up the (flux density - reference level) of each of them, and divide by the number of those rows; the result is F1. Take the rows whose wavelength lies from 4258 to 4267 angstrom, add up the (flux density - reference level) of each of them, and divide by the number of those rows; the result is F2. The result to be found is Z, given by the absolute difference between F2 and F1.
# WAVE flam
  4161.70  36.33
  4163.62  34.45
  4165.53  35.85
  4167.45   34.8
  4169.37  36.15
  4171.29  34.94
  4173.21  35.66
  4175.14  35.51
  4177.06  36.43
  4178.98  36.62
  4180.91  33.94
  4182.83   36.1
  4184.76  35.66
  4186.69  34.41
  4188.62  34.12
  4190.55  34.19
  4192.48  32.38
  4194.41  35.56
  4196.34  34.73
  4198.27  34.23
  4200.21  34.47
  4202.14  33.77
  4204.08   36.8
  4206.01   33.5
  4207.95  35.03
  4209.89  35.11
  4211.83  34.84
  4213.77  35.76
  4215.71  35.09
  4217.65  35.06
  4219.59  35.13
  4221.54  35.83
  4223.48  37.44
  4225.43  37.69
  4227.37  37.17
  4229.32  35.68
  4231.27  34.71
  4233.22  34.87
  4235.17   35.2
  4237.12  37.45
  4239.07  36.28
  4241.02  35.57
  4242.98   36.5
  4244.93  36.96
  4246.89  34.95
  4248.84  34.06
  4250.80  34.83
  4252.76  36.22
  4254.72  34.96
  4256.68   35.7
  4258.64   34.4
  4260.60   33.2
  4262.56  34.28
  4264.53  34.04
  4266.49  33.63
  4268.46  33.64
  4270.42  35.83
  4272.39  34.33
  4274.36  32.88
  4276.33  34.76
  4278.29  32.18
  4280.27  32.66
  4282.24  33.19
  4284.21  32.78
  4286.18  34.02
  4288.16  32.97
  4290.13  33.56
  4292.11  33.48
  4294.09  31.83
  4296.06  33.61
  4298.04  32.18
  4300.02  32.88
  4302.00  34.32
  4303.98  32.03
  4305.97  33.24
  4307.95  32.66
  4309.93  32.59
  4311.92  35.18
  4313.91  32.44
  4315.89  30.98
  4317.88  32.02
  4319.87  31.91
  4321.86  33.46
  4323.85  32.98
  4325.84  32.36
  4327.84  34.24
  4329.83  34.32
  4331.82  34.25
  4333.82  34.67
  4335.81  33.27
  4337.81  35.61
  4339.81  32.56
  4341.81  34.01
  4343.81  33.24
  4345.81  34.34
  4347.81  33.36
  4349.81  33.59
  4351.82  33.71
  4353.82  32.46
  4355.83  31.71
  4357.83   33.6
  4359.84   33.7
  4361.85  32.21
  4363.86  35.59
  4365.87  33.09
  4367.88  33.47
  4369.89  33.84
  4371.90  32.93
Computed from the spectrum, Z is 2.1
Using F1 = 2.6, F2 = 0.50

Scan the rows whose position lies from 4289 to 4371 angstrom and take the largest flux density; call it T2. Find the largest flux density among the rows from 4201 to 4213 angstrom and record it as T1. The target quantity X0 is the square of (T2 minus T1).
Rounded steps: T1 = 36.8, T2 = 35.61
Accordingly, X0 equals 1.4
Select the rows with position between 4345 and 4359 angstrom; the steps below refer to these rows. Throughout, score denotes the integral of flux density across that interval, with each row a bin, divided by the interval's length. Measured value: 33.2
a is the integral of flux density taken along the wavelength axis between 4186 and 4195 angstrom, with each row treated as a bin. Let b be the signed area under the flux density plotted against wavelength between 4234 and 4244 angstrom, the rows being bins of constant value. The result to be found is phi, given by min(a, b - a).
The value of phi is 55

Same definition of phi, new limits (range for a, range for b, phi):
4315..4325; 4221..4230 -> 9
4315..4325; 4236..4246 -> 42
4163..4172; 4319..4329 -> 12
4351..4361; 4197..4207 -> 15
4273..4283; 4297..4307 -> -3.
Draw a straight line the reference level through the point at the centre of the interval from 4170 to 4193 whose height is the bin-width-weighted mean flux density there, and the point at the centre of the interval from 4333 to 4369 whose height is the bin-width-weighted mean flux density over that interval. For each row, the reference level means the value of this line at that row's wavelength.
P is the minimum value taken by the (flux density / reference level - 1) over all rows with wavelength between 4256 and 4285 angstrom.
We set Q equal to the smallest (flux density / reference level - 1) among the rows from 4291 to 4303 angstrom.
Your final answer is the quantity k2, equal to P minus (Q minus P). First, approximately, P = -0.06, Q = -0.07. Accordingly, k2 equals -0.053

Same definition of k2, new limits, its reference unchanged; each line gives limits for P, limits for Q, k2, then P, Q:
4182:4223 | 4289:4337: -0.062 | -0.07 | -0.09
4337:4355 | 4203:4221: -0.027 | -0.03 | -0.04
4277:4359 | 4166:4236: -0.097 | -0.09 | -0.07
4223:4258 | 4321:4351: 0.019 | -0.01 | -0.04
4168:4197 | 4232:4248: -0.155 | -0.07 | 0.01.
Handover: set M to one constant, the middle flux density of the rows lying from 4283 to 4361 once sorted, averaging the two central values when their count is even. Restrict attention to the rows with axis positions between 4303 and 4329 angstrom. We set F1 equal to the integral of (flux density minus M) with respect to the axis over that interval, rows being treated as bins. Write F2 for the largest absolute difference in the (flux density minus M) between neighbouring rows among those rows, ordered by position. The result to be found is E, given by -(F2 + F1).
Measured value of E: 10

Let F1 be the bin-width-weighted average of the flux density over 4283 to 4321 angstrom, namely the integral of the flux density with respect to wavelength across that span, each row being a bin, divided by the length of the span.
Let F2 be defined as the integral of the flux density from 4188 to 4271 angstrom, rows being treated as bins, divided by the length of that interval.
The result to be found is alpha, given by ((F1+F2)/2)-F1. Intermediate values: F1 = 32.88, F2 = 35.1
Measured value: 1.1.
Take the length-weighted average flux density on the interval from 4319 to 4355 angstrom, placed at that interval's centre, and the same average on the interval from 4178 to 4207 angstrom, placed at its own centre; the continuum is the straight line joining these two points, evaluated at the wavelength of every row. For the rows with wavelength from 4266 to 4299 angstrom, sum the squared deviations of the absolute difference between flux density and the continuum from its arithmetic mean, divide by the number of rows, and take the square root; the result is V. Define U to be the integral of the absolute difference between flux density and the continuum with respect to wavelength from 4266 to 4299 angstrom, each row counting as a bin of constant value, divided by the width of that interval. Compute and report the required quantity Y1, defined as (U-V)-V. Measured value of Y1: -0.28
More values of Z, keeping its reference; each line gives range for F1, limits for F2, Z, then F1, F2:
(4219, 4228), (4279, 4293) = 2.2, 2.5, 0.27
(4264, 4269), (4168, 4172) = 0.0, 0.4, 0.38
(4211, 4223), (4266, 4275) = 0.2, 1.0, 0.80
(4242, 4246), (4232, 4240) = 0.9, 3.0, 2.03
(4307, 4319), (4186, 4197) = 0.7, 0.2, -0.53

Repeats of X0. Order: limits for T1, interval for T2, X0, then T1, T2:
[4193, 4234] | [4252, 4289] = 2.2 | 37.69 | 36.22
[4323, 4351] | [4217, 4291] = 4.3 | 35.61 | 37.69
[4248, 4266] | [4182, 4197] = 0.0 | 36.22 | 36.1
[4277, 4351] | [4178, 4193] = 1.0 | 35.61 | 36.62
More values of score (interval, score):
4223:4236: 36.1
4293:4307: 32.9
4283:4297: 33.2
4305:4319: 32.7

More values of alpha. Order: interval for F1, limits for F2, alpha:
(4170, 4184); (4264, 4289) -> -1.0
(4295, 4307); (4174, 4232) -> 1.1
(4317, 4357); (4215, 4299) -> 0.6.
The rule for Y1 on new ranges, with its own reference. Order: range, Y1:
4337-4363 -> -0.48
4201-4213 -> -0.37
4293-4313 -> 0.02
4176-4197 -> -0.26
